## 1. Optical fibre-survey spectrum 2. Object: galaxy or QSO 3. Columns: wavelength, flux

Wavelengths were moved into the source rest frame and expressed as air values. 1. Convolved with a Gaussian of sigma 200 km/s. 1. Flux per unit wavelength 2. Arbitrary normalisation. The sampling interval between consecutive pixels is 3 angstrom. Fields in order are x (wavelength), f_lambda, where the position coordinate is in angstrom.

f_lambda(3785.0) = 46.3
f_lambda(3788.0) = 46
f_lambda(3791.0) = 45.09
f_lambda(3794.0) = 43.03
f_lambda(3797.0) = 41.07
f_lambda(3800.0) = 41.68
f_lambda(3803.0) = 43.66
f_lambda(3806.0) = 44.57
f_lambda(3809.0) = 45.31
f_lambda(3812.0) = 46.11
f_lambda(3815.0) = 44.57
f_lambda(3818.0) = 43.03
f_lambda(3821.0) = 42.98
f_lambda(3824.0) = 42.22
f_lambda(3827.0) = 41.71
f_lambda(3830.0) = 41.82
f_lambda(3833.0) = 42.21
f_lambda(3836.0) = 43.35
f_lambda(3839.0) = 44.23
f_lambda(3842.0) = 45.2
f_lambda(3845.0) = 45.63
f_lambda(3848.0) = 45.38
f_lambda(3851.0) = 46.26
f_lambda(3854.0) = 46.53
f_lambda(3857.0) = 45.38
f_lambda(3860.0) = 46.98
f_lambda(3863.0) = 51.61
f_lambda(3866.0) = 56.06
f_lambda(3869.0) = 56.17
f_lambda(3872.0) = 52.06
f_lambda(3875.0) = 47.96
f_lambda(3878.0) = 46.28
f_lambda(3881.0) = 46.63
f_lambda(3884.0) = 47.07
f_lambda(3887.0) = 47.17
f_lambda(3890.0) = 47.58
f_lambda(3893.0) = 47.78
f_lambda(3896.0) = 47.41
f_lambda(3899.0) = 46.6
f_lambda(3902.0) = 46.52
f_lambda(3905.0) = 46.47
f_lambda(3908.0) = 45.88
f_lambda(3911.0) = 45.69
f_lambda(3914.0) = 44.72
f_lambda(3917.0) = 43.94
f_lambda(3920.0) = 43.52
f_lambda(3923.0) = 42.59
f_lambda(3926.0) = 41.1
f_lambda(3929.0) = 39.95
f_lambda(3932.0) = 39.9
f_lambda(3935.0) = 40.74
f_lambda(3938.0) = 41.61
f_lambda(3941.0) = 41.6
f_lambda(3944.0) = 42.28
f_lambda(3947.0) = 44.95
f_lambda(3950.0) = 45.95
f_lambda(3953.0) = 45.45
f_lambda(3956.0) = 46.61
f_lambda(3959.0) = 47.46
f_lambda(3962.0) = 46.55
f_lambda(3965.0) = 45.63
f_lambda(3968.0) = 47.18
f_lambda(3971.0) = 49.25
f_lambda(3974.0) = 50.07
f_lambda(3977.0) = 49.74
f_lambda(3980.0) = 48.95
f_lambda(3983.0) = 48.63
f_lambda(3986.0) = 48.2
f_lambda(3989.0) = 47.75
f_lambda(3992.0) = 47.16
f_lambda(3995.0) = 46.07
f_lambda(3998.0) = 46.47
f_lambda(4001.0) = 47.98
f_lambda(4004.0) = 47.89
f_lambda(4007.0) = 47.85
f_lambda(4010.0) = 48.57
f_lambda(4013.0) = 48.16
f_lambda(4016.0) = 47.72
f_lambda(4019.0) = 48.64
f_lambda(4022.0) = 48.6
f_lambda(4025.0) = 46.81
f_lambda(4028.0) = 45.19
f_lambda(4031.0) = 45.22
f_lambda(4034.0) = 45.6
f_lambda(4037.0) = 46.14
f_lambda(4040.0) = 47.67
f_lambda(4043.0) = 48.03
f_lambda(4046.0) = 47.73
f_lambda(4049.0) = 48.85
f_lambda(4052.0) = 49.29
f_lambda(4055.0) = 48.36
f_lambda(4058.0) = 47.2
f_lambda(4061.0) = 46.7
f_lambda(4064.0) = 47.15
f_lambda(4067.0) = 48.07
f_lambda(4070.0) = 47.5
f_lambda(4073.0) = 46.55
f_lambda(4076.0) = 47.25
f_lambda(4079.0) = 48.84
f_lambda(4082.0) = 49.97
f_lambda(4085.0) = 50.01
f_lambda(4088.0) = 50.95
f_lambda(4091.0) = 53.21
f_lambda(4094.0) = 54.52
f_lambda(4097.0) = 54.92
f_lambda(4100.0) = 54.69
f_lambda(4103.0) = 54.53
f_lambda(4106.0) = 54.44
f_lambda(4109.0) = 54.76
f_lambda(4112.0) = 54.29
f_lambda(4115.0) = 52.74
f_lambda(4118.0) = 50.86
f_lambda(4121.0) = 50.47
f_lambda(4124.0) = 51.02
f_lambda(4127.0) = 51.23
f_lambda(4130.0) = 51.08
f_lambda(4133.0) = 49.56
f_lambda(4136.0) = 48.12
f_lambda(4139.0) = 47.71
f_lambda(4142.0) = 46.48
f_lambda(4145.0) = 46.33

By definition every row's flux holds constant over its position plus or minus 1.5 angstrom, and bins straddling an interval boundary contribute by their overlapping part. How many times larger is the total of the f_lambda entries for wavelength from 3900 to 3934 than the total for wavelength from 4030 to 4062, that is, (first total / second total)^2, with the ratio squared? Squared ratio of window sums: 0.85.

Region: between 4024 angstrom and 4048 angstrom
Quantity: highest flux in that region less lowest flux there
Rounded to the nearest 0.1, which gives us 2.8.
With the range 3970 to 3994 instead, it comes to 2.9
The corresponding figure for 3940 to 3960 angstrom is 5.9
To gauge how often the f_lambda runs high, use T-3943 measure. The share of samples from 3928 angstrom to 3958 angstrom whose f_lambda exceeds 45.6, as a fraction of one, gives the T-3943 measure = 0.20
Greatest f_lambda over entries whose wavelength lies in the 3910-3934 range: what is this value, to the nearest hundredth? 45.69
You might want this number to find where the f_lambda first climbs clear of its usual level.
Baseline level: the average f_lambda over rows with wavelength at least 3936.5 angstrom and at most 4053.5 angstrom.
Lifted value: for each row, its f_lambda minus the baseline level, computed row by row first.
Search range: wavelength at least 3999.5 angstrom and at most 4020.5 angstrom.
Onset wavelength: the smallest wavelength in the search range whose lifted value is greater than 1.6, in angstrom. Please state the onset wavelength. 4019.0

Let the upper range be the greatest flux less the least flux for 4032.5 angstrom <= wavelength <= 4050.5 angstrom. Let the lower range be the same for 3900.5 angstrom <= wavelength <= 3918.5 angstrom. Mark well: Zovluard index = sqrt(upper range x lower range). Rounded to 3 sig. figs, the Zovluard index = 2.90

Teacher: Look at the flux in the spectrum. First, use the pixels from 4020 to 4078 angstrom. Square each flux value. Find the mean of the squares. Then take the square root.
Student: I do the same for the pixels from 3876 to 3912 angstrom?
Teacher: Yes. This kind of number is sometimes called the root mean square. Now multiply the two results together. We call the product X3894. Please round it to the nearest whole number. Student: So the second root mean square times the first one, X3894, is 2210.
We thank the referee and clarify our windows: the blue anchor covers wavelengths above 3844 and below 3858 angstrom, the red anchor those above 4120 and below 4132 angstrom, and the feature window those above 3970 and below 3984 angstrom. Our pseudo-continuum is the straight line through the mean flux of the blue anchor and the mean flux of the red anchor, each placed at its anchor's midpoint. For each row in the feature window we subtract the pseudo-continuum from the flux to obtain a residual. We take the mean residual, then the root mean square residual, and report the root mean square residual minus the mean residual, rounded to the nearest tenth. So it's 0.1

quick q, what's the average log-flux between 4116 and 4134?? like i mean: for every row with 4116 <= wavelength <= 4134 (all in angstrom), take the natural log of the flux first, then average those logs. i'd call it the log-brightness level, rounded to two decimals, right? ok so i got 3.93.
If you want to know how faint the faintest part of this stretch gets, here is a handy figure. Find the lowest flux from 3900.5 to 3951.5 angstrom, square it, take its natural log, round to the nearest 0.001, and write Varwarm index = 7.373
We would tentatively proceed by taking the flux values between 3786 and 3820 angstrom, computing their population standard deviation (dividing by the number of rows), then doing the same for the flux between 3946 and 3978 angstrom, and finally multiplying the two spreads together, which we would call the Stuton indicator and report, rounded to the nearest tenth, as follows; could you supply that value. 2.7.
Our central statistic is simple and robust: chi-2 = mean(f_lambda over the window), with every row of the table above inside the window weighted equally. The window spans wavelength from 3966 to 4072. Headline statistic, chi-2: 48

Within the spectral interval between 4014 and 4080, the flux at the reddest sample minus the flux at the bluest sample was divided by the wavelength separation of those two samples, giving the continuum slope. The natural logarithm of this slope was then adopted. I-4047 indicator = -4.0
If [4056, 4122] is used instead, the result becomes -3.0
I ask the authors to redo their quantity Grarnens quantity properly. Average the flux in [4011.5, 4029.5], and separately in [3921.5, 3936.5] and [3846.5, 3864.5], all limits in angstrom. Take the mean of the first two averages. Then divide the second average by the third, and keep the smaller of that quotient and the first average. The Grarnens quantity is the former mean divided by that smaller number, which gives 50.9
